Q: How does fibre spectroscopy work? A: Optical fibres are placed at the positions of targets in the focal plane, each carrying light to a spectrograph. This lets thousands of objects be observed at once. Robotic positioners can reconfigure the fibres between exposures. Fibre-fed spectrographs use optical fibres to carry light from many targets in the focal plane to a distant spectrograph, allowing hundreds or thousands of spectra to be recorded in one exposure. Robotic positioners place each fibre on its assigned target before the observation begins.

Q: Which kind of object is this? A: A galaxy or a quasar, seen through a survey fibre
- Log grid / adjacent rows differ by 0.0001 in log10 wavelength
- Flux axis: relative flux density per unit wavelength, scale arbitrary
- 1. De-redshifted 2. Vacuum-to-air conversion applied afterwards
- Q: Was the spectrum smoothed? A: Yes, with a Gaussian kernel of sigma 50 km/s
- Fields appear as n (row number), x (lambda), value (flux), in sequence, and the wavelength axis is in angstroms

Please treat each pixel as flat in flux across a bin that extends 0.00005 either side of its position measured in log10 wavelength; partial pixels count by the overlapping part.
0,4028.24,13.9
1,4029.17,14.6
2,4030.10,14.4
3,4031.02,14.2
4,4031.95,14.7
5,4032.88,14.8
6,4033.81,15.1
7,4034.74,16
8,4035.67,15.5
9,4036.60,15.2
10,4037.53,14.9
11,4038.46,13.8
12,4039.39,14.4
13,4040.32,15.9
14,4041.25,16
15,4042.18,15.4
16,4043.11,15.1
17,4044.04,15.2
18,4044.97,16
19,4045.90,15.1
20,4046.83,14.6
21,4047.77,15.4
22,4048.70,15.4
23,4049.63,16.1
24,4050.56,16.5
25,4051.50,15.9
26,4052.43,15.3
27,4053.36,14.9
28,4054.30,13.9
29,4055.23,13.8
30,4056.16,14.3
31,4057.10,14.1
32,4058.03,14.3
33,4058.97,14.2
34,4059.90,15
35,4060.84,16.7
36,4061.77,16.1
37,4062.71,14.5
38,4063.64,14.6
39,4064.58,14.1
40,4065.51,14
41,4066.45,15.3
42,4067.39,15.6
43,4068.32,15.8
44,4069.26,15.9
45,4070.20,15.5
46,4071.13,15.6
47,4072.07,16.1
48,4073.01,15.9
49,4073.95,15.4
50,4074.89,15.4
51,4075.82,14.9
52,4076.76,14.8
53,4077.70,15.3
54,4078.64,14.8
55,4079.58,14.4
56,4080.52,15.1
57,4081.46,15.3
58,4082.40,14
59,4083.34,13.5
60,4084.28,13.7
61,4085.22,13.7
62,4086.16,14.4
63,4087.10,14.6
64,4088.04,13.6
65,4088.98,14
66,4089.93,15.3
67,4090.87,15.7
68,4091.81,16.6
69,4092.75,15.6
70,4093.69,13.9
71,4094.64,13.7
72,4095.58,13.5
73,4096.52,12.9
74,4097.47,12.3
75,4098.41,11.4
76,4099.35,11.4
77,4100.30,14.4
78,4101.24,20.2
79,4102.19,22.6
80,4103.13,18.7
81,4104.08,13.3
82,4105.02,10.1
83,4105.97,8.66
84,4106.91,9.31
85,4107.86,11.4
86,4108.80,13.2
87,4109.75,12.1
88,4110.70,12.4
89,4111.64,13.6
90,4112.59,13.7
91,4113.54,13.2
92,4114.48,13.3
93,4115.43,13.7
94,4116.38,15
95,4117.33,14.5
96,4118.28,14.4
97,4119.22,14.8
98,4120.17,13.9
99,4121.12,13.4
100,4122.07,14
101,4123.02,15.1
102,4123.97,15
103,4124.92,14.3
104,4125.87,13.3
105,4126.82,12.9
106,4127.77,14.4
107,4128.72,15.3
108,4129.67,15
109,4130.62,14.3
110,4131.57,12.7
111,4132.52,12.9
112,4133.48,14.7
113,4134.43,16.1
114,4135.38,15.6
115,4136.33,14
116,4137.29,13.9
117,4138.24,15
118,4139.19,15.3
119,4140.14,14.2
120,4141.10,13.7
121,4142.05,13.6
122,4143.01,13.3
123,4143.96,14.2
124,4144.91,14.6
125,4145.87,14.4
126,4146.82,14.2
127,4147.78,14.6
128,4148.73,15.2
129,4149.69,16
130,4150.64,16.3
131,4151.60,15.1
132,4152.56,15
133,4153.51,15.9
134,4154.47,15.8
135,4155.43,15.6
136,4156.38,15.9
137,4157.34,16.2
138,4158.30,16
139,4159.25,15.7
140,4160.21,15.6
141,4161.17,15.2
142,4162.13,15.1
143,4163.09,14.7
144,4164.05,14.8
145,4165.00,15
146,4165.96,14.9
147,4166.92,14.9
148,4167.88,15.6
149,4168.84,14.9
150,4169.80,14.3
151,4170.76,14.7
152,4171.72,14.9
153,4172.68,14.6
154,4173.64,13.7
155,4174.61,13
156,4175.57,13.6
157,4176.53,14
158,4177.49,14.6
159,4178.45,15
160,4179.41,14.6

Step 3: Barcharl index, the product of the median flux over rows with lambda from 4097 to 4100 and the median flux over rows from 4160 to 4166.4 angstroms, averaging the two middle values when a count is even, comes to 171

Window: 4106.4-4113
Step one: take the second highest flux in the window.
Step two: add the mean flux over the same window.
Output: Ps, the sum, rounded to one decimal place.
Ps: 25.8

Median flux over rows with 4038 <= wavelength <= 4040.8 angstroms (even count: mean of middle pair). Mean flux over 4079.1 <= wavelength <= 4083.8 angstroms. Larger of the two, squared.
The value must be 209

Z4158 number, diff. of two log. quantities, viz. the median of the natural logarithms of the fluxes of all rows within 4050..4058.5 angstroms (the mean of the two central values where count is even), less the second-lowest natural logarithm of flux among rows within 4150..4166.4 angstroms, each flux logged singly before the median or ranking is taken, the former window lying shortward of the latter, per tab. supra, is -0.03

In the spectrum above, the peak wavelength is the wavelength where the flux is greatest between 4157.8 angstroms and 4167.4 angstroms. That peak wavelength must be 4158.30 angstroms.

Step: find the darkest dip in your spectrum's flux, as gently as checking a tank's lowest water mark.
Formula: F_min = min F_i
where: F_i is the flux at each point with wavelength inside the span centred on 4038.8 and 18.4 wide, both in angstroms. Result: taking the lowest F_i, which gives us 13.8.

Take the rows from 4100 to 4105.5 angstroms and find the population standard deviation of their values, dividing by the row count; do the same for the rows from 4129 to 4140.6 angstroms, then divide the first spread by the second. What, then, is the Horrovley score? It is 4.4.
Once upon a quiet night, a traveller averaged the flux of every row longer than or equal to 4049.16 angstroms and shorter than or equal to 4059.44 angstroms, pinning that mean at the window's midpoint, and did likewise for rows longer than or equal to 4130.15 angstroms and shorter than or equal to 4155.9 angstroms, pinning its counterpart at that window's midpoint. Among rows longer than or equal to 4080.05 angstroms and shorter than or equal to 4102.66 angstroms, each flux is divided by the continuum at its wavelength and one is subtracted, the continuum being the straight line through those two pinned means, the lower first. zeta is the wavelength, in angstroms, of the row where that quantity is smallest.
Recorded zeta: 4098.41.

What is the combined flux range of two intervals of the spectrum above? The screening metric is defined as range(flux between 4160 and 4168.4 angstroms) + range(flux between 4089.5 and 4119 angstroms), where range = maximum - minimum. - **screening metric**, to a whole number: 15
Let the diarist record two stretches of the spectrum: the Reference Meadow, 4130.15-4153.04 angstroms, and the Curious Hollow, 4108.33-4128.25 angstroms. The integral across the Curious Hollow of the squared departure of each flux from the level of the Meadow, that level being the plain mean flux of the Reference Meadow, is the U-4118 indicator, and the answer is 24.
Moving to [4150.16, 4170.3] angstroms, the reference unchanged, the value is 19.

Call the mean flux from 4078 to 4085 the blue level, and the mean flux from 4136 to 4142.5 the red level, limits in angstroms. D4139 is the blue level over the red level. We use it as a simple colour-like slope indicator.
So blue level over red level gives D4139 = 1.01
